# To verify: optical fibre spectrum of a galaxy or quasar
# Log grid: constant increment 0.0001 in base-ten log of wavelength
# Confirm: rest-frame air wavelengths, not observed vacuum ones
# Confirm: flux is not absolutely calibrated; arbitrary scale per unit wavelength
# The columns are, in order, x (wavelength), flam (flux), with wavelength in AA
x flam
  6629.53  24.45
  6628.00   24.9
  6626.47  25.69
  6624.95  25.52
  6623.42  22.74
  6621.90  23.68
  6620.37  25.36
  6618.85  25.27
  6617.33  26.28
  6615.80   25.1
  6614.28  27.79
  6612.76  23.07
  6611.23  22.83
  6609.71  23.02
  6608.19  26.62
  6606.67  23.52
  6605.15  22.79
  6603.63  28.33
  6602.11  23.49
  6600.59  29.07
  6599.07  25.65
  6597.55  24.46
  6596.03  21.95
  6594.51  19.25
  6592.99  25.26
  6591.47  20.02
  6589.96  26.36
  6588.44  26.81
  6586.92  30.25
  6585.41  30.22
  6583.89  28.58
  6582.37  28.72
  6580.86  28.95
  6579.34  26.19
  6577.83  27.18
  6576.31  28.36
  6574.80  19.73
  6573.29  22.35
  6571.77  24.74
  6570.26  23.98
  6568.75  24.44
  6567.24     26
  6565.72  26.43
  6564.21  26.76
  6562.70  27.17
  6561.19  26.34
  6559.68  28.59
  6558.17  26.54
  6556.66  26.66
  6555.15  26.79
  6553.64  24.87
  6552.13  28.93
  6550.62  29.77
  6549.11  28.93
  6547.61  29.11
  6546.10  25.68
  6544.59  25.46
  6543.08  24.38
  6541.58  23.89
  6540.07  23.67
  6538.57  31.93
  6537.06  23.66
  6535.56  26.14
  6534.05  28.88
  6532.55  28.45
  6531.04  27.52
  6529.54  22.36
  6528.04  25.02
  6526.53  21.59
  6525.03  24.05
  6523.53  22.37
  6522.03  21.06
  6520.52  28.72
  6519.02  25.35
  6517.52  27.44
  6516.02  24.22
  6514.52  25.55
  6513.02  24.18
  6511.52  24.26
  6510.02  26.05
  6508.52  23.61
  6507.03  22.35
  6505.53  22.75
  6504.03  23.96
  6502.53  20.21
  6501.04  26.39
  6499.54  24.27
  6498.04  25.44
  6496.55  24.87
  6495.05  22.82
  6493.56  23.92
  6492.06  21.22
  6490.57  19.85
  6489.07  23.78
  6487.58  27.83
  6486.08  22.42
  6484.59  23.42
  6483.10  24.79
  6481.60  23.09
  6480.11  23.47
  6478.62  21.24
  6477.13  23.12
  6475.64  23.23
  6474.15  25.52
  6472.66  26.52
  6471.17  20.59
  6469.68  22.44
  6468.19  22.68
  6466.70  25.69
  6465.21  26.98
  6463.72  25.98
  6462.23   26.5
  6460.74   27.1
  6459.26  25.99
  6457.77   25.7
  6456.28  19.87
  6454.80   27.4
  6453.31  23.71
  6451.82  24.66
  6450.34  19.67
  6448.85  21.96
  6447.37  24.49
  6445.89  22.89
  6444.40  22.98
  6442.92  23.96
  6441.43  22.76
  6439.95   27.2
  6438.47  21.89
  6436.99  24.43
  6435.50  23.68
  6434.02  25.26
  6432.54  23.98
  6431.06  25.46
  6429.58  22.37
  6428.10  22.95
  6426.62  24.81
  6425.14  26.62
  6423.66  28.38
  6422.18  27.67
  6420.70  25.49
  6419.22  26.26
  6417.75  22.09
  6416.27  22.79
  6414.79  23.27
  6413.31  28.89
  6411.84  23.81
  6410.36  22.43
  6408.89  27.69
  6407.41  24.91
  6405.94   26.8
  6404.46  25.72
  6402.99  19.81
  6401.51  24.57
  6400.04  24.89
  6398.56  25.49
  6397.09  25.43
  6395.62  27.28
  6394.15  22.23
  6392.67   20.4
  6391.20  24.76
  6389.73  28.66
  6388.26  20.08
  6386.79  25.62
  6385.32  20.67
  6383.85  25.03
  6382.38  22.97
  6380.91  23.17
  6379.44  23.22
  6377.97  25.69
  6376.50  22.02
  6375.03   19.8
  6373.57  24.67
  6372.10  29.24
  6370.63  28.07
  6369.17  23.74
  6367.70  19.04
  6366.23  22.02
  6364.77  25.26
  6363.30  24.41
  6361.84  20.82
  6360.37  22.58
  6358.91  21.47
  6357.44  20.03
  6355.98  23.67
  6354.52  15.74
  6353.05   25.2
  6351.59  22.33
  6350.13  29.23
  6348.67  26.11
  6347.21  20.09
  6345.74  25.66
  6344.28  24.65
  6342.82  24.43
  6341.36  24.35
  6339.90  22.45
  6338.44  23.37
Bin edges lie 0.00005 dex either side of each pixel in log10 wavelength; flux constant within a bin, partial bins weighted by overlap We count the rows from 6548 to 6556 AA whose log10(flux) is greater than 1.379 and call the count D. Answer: 5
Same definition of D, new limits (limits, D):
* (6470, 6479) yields 2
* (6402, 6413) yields 4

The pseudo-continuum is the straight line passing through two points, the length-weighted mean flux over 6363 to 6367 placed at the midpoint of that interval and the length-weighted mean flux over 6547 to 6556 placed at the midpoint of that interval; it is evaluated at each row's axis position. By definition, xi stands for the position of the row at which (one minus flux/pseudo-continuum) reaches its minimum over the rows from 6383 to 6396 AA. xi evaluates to 6389.73 AA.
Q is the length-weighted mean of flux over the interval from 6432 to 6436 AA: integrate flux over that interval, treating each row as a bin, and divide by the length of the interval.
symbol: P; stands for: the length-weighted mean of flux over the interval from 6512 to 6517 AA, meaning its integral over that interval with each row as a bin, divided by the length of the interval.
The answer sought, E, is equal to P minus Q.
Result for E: 0.4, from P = 24.8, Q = 24.4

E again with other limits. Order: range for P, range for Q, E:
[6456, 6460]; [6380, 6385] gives 0.9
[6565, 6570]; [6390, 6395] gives 2.3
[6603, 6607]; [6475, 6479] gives 2.3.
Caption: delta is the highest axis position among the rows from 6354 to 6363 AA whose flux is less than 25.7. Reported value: 6361.84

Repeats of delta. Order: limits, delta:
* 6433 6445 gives 6444.40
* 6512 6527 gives 6526.53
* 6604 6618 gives 6615.80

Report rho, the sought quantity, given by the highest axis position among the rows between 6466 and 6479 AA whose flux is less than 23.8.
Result 6478.62 AA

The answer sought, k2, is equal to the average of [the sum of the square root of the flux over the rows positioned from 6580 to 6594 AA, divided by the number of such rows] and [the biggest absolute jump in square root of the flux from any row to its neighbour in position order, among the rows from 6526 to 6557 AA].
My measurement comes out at 2.999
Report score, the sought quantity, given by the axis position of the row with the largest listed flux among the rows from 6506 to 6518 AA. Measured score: 6517.52 AA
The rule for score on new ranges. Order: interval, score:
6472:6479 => 6472.66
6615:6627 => 6617.33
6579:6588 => 6586.92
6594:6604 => 6600.59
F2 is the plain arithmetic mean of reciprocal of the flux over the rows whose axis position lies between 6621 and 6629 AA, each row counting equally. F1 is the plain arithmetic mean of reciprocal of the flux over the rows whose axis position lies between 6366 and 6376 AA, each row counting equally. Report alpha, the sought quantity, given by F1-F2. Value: 0.002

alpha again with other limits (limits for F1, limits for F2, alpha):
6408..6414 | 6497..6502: 0.000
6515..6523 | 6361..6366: -0.003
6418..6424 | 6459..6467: -0.001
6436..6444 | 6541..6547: 0.002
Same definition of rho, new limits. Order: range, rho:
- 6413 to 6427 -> 6417.75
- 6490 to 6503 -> 6502.53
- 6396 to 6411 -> 6410.36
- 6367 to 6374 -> 6369.17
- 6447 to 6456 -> 6453.31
